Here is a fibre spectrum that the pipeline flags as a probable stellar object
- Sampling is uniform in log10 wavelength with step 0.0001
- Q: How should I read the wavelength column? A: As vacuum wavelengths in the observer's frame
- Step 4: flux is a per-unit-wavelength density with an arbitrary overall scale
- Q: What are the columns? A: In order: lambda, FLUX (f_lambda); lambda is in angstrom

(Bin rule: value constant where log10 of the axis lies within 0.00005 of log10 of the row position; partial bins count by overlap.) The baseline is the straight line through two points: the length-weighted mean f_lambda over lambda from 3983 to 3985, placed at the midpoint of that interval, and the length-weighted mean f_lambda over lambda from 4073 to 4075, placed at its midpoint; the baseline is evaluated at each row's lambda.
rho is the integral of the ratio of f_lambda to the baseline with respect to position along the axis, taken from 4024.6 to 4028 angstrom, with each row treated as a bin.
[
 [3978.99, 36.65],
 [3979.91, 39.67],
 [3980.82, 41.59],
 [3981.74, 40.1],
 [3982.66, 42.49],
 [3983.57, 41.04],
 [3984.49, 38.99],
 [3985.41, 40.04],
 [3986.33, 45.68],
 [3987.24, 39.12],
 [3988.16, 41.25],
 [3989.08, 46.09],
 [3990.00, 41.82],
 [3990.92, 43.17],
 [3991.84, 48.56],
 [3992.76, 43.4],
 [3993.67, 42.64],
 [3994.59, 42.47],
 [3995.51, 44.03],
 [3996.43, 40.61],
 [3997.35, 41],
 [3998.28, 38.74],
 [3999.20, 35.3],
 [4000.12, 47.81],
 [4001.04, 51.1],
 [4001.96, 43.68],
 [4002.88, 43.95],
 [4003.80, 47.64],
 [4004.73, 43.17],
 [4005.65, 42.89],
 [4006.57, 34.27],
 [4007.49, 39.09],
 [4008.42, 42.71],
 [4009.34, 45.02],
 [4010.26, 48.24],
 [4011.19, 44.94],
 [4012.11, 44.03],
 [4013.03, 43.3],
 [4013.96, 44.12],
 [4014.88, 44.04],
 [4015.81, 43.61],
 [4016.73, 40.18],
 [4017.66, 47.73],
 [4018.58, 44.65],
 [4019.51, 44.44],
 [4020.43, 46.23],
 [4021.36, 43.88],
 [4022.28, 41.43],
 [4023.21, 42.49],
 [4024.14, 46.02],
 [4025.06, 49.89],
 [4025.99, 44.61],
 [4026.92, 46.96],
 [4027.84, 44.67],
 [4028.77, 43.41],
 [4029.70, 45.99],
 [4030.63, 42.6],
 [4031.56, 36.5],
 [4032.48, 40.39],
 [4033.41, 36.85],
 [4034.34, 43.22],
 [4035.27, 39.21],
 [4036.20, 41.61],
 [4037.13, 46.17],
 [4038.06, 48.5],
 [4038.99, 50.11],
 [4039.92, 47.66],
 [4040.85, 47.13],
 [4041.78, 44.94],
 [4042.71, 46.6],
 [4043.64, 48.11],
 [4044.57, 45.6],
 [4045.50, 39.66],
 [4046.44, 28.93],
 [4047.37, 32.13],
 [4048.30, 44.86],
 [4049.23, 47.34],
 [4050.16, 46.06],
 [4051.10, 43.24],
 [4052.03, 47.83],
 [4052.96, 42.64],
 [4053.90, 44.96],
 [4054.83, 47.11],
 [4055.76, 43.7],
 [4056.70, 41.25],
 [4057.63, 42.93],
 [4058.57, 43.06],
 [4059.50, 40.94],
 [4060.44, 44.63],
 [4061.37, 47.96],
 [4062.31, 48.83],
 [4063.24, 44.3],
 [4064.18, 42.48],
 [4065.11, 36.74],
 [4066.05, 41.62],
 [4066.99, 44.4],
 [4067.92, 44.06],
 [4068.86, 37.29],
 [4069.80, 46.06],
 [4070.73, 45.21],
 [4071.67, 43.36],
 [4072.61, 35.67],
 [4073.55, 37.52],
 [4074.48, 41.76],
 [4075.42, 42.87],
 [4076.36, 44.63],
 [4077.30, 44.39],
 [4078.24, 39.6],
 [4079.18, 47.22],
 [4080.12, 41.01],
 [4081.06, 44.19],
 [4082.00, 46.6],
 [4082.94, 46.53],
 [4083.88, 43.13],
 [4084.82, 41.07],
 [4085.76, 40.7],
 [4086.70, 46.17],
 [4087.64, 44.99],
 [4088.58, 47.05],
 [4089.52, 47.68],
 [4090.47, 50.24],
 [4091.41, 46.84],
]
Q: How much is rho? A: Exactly 4.0 angstrom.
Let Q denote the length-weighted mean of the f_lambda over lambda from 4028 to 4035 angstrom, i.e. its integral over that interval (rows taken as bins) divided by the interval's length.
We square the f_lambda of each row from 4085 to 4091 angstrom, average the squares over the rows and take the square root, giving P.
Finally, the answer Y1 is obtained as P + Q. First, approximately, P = 46.2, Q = 41.3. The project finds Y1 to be 87.6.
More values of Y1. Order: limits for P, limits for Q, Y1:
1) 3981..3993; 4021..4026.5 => 87.3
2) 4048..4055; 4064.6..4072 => 87.9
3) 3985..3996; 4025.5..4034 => 85.7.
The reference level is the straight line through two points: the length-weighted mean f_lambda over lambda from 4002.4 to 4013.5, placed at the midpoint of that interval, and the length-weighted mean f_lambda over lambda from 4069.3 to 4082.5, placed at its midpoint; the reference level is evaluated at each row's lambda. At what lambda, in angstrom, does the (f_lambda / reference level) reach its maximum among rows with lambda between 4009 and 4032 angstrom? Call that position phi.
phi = 4025.06 angstrom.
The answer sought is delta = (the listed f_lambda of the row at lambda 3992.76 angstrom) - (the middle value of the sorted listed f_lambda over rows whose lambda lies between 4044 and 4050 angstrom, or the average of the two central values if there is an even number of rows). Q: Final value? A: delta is 1.1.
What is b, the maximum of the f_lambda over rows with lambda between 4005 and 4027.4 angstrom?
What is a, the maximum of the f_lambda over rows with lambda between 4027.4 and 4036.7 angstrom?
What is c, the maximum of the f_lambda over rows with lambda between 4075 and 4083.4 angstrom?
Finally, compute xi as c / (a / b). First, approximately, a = 45.99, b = 49.89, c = 47.22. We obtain 51.2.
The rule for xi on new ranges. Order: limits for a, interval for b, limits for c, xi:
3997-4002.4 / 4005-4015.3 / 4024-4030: 47.1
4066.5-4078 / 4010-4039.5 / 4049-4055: 52.0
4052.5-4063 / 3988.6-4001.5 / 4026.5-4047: 52.4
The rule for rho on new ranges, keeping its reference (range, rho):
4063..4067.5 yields 4.7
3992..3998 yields 6.4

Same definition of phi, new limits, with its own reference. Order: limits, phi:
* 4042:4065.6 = 4062.31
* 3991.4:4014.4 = 4001.04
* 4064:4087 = 4079.18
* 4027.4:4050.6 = 4038.99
